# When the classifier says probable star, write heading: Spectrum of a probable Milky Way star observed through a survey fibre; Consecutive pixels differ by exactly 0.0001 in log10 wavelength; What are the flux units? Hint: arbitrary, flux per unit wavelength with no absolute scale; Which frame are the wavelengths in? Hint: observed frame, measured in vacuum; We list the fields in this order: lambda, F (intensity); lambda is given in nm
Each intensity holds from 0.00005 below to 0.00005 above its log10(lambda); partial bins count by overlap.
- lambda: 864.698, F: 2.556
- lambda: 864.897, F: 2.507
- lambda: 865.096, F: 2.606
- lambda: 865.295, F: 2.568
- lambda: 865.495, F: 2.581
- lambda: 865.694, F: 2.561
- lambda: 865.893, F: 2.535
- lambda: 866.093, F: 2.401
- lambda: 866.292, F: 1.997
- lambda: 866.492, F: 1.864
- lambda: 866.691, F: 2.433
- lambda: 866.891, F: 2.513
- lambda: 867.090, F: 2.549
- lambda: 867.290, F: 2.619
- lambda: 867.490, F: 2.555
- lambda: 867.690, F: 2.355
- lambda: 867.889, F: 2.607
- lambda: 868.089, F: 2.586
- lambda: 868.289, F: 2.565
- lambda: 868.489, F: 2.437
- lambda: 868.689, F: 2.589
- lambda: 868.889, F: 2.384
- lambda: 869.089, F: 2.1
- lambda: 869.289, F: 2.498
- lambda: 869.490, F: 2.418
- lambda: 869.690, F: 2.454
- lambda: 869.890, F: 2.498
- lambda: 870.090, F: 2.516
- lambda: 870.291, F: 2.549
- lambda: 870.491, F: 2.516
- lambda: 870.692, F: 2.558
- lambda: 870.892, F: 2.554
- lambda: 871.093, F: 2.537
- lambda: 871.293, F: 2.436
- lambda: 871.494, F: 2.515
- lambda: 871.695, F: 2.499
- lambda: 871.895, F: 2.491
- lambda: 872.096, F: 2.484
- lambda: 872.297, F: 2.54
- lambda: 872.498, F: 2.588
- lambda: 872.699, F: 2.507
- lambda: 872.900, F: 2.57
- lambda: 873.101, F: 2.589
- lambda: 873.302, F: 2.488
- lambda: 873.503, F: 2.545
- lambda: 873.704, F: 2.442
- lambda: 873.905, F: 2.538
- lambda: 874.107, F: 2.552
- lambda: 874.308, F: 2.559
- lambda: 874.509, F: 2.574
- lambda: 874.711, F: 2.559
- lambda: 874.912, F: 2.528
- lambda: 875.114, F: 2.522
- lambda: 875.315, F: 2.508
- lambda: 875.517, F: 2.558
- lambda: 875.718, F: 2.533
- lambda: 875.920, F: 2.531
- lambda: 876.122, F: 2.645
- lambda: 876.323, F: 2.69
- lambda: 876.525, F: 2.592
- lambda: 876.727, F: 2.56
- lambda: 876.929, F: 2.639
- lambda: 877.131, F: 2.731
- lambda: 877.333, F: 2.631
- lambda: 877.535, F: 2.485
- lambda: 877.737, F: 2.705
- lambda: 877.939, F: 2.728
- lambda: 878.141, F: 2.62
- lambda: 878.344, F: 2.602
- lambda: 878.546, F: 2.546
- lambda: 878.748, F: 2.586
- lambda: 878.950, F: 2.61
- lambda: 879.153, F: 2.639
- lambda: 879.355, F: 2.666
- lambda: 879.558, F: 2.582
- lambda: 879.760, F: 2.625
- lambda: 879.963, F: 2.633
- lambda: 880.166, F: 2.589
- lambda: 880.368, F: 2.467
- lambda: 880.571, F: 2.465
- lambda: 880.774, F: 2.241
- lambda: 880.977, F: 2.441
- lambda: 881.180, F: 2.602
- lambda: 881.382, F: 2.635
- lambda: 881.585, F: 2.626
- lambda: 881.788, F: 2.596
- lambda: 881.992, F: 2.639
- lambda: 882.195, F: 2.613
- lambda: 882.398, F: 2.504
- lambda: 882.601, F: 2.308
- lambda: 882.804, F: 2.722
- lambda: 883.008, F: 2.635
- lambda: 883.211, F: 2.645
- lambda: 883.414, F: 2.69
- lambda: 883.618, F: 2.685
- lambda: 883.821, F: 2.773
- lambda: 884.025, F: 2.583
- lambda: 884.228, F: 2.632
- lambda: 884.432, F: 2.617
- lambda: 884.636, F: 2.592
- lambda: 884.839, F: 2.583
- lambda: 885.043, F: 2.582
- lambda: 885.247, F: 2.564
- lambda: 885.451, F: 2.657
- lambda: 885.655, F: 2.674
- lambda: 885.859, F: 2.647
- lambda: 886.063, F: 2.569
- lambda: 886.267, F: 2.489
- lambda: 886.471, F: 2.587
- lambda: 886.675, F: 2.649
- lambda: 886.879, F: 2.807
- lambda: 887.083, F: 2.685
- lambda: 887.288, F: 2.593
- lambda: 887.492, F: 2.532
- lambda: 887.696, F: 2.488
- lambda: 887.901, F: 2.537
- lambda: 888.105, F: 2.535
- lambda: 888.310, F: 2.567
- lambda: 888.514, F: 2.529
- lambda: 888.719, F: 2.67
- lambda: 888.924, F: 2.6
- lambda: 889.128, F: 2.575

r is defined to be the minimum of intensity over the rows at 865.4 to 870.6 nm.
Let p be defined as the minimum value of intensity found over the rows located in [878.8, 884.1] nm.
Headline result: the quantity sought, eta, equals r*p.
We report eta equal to 4.18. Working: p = 2.241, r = 1.864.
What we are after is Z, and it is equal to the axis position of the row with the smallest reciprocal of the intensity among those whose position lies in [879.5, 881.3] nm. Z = 879.963 nm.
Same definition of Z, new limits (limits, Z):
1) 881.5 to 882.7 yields 881.992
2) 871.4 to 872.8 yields 872.498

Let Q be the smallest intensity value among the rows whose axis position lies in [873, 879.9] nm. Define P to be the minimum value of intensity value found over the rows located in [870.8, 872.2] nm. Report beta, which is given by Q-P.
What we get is 0.01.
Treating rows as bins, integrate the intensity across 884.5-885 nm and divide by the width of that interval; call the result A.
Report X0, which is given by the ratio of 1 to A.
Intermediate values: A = 2.59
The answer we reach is 0.386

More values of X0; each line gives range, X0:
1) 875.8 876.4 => 0.382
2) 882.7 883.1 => 0.374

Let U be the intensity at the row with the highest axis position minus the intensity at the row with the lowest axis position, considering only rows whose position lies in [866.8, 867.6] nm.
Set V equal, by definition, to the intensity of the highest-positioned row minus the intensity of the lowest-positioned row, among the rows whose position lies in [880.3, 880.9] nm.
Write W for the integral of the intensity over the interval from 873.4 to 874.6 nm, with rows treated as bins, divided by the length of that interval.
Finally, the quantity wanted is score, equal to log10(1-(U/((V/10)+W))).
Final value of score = -0.007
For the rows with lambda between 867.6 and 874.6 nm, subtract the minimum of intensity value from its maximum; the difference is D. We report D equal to 0.51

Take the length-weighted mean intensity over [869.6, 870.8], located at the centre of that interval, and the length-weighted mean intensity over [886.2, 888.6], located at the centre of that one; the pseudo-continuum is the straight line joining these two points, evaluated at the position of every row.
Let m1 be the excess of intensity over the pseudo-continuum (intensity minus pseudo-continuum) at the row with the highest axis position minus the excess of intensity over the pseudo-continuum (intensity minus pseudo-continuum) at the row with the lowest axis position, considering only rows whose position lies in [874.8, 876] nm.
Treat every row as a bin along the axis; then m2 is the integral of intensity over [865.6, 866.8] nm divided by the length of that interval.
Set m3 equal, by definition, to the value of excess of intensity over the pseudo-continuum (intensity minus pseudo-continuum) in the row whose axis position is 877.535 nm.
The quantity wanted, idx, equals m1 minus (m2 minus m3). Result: -2.36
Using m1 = 0.00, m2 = 2.30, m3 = -0.06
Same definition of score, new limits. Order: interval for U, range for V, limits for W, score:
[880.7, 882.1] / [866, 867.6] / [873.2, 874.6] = -0.074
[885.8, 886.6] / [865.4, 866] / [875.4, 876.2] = 0.010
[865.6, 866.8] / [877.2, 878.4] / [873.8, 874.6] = 0.021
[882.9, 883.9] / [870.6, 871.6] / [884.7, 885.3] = -0.024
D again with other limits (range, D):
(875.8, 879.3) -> 0.25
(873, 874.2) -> 0.15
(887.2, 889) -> 0.18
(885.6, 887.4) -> 0.32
